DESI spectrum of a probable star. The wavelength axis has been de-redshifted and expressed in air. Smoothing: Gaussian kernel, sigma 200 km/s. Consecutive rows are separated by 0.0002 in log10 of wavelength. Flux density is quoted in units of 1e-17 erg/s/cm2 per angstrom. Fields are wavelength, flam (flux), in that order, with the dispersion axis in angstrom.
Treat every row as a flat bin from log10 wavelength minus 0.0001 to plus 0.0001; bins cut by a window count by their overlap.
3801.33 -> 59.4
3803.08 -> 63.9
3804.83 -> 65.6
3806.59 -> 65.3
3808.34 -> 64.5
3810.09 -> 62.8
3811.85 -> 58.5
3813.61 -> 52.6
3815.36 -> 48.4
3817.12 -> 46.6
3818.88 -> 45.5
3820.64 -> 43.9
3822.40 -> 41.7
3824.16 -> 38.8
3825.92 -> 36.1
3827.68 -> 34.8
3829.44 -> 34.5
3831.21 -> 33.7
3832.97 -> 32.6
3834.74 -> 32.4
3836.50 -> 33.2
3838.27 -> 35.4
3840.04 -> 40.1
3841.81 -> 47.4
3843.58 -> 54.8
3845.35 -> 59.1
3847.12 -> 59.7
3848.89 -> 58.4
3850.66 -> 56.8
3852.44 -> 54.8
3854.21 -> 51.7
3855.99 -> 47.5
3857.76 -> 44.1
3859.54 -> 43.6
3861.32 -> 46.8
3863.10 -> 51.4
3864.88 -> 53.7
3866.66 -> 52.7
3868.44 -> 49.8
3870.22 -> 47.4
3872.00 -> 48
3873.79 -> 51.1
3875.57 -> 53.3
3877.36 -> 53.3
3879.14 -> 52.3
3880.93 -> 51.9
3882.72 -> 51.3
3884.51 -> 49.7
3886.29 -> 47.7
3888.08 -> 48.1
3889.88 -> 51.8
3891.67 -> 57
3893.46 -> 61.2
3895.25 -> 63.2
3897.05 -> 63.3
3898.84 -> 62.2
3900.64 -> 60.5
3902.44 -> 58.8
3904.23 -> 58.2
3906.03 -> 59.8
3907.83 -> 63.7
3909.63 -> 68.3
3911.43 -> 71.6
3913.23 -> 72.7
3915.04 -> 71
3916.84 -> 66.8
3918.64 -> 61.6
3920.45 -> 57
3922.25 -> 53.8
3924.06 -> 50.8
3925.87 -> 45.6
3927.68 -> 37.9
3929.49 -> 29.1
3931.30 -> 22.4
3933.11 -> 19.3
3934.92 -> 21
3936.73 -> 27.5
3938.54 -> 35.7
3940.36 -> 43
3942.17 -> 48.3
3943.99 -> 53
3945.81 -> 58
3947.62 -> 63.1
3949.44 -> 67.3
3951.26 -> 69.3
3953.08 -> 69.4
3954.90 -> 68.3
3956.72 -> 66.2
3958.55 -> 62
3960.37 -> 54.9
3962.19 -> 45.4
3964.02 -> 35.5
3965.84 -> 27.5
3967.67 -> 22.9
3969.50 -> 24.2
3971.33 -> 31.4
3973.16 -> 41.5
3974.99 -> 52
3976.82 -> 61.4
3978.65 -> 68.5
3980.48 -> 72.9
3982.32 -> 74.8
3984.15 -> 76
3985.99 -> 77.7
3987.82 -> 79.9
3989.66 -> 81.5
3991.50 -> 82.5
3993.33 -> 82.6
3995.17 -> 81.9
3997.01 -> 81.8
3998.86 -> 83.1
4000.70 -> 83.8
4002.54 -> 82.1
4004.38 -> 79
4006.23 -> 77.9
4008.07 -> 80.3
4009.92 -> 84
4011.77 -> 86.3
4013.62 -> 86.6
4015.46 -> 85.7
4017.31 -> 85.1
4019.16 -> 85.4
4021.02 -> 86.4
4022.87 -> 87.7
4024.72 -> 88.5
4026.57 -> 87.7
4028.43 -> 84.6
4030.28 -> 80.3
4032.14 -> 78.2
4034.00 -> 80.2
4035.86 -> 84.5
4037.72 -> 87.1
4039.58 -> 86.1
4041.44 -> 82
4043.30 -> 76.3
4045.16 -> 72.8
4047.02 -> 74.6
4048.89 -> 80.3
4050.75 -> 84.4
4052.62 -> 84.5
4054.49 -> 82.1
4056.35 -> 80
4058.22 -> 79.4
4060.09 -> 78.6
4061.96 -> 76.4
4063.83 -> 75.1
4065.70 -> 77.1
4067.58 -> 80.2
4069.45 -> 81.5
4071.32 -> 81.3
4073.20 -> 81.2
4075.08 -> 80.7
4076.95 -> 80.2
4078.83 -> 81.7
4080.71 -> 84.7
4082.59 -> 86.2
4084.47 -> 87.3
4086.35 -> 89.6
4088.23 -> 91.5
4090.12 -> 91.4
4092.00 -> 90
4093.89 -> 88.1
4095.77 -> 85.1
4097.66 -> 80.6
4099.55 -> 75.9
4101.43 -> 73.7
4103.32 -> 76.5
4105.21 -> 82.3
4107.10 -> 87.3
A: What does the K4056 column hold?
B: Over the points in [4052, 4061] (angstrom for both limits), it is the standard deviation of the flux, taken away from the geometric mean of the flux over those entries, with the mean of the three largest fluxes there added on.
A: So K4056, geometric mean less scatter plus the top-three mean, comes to 161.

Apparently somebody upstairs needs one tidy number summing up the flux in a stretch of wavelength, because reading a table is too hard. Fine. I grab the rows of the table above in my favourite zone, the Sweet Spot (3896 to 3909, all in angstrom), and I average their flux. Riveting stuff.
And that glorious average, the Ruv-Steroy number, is 61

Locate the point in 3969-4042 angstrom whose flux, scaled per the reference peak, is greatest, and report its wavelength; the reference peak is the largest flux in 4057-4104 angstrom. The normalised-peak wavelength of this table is 4024.72 angstrom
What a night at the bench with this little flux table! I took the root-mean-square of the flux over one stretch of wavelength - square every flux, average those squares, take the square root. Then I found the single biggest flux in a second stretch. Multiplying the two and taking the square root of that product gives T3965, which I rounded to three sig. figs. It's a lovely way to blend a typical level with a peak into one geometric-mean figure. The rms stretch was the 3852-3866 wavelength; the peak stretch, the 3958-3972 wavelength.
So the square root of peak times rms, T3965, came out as 55.3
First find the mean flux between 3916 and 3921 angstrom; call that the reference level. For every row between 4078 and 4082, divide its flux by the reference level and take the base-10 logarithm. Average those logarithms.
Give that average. 0.1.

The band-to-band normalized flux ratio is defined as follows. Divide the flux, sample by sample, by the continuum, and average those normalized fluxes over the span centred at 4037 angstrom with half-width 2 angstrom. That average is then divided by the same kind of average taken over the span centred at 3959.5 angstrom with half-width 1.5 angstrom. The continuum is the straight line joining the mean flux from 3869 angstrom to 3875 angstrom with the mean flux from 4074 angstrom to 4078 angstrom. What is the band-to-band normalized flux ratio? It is 1.23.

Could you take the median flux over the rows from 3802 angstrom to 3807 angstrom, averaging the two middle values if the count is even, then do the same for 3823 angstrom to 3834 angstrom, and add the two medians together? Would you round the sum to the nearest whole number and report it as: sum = 100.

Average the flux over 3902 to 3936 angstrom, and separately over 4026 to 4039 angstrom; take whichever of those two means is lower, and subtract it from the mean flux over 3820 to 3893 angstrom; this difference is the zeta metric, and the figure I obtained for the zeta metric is -5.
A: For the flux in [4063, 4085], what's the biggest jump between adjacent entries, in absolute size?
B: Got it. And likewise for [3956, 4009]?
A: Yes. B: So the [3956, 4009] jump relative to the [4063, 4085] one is 3.4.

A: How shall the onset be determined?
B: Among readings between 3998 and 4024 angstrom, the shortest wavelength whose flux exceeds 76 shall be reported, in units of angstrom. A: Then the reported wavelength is 3998.86 angstrom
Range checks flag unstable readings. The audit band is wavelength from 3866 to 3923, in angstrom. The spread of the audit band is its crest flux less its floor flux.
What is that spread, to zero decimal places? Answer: 25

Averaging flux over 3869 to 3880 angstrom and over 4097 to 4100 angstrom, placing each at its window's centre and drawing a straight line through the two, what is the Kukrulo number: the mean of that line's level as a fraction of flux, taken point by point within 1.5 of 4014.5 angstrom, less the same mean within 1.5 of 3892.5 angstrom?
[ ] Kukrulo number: -0.11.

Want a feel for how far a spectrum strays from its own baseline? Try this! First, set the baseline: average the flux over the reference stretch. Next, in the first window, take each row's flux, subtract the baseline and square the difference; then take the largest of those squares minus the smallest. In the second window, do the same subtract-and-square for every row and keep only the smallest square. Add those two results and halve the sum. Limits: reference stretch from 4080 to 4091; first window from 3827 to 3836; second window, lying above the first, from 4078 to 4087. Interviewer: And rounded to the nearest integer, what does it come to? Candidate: 132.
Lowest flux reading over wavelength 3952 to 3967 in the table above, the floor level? 27.5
